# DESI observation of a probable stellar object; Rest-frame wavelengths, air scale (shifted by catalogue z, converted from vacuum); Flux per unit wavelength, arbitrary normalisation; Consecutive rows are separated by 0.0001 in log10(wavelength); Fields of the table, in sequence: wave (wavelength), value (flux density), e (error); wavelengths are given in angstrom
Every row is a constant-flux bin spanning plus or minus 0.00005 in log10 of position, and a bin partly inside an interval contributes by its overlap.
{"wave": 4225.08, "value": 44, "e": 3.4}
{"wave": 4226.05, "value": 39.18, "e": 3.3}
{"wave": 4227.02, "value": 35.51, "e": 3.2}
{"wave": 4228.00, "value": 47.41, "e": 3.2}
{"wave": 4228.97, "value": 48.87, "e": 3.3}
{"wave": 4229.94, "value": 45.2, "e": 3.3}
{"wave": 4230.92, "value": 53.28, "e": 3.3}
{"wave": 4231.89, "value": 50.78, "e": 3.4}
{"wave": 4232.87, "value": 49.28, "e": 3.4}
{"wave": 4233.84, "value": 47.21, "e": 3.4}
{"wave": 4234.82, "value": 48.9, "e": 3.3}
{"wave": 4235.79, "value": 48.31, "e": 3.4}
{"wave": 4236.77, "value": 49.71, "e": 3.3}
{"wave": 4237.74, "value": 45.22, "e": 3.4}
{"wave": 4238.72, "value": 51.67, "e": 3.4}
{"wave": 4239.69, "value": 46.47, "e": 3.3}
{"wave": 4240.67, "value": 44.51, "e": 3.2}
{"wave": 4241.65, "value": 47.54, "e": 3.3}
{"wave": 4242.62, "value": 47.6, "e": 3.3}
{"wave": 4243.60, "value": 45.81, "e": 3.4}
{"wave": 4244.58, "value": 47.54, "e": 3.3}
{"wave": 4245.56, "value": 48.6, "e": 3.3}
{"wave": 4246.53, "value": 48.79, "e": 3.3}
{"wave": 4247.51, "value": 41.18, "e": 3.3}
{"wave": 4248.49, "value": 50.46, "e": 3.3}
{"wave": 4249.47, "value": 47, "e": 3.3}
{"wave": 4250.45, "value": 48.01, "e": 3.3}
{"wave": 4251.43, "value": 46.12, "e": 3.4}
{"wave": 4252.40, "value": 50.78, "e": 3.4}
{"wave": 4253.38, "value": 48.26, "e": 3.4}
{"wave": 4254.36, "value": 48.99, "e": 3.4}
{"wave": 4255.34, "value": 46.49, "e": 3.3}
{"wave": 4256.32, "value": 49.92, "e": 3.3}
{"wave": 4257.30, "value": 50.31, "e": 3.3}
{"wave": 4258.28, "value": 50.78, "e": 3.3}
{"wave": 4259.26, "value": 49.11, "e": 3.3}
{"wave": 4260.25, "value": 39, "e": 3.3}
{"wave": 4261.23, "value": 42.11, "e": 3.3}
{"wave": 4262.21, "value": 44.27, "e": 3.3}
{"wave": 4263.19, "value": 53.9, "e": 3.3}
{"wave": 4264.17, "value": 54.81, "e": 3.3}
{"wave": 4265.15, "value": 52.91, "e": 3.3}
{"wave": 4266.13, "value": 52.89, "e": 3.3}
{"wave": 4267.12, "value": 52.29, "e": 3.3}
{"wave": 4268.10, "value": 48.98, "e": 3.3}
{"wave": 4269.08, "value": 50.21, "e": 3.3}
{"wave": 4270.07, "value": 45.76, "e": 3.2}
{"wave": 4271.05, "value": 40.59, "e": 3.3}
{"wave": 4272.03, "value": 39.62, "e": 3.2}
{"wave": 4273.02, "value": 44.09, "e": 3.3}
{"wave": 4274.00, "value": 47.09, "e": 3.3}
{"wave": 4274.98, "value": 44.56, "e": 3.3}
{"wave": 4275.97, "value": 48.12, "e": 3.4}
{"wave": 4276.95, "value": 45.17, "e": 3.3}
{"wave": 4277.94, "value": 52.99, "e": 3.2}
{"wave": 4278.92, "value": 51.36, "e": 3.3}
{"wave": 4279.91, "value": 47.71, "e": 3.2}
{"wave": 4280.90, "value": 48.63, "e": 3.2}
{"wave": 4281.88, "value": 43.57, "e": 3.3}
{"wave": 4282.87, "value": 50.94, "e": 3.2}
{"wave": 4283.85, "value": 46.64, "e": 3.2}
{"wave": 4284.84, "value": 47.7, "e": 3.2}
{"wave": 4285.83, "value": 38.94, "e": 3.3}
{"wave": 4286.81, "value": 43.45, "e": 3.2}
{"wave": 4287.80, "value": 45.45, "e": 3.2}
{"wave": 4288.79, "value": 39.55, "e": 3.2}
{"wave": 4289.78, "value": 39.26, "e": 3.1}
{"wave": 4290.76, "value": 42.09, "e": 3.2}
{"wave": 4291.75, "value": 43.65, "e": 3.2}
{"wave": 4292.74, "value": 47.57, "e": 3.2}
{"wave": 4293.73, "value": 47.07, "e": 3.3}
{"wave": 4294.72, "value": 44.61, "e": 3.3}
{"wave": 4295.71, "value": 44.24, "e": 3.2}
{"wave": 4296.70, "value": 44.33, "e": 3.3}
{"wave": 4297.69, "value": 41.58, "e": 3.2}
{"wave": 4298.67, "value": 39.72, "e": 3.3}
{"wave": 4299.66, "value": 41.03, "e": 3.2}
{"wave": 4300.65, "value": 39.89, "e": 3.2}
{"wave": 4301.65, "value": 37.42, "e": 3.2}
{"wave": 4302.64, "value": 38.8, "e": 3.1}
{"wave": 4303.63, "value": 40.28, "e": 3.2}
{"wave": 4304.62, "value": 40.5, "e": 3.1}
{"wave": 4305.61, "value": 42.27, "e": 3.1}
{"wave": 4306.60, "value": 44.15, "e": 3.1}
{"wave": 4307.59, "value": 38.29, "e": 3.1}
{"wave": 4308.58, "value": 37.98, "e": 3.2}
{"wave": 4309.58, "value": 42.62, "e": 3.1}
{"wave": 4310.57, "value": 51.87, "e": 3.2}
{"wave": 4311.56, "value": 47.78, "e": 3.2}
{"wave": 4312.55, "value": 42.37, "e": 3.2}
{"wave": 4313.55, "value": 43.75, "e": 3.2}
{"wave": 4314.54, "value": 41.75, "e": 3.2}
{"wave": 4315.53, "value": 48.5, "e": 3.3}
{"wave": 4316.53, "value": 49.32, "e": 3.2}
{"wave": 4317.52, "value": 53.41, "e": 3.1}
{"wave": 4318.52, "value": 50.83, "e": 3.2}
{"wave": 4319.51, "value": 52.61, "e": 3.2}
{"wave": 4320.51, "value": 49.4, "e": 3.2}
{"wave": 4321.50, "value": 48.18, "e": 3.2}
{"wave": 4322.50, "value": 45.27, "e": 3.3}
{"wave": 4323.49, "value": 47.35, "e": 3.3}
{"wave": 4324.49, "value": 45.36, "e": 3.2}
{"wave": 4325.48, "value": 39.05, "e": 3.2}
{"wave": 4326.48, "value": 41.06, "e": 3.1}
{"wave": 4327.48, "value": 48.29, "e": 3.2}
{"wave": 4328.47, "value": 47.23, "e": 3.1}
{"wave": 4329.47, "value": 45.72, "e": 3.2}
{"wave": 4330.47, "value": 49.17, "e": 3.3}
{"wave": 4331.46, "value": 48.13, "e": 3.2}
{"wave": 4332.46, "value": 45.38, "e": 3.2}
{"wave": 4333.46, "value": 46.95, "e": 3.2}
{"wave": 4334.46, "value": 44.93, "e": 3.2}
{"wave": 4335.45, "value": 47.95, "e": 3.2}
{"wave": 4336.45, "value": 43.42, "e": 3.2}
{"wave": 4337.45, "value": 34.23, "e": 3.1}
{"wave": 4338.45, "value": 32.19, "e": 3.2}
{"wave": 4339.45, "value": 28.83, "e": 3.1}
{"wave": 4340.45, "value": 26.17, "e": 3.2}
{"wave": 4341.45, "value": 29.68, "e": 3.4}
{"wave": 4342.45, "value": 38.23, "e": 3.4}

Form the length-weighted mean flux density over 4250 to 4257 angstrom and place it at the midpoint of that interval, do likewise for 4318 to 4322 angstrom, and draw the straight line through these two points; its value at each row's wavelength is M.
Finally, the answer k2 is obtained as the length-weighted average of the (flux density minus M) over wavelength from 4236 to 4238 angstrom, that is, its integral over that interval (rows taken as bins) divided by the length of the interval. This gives 0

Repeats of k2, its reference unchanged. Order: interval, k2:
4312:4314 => -7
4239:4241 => -2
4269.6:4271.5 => -6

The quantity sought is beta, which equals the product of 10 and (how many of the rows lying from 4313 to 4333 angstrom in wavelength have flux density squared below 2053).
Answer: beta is 50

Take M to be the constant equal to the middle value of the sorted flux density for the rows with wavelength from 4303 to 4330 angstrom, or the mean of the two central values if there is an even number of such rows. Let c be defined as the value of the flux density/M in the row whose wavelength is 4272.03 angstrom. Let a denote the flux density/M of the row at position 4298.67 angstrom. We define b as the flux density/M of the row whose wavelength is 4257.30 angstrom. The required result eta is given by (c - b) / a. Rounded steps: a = 0.88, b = 1.11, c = 0.87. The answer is -0.27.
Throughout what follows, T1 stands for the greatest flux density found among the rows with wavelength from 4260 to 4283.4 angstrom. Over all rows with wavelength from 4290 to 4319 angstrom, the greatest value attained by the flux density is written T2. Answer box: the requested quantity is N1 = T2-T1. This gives -1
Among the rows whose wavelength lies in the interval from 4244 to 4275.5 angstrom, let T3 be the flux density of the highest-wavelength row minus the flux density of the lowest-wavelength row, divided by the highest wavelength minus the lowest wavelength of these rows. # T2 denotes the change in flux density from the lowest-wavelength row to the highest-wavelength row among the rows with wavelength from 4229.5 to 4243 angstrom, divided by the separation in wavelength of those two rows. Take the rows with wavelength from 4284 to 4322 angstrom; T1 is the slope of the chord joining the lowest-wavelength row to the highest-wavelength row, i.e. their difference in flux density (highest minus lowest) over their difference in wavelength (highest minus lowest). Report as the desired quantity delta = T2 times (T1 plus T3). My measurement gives 0.0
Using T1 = 0.01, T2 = 0.2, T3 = -0.1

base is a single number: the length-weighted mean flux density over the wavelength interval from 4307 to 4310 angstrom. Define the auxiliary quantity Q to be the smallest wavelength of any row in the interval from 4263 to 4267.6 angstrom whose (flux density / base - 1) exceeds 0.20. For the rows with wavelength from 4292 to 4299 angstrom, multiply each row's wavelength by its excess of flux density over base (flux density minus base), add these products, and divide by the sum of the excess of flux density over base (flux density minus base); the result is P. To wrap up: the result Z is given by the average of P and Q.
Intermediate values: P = 4294.6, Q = 4263.19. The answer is 4278.9 angstrom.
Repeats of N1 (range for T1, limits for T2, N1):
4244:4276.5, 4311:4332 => -1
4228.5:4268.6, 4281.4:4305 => -4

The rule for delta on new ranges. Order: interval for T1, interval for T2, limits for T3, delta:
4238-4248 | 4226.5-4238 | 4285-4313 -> -1.0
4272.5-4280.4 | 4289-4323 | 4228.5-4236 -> 0.1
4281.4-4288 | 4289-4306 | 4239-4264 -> 0.1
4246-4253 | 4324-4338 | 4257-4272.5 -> 0.3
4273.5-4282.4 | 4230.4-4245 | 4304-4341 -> 0.4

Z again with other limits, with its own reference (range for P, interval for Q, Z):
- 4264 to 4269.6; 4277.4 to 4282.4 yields 4272.2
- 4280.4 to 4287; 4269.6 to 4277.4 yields 4279.6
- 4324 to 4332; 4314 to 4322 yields 4322.2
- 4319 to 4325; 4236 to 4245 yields 4279.2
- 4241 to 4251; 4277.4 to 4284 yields 4262.0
